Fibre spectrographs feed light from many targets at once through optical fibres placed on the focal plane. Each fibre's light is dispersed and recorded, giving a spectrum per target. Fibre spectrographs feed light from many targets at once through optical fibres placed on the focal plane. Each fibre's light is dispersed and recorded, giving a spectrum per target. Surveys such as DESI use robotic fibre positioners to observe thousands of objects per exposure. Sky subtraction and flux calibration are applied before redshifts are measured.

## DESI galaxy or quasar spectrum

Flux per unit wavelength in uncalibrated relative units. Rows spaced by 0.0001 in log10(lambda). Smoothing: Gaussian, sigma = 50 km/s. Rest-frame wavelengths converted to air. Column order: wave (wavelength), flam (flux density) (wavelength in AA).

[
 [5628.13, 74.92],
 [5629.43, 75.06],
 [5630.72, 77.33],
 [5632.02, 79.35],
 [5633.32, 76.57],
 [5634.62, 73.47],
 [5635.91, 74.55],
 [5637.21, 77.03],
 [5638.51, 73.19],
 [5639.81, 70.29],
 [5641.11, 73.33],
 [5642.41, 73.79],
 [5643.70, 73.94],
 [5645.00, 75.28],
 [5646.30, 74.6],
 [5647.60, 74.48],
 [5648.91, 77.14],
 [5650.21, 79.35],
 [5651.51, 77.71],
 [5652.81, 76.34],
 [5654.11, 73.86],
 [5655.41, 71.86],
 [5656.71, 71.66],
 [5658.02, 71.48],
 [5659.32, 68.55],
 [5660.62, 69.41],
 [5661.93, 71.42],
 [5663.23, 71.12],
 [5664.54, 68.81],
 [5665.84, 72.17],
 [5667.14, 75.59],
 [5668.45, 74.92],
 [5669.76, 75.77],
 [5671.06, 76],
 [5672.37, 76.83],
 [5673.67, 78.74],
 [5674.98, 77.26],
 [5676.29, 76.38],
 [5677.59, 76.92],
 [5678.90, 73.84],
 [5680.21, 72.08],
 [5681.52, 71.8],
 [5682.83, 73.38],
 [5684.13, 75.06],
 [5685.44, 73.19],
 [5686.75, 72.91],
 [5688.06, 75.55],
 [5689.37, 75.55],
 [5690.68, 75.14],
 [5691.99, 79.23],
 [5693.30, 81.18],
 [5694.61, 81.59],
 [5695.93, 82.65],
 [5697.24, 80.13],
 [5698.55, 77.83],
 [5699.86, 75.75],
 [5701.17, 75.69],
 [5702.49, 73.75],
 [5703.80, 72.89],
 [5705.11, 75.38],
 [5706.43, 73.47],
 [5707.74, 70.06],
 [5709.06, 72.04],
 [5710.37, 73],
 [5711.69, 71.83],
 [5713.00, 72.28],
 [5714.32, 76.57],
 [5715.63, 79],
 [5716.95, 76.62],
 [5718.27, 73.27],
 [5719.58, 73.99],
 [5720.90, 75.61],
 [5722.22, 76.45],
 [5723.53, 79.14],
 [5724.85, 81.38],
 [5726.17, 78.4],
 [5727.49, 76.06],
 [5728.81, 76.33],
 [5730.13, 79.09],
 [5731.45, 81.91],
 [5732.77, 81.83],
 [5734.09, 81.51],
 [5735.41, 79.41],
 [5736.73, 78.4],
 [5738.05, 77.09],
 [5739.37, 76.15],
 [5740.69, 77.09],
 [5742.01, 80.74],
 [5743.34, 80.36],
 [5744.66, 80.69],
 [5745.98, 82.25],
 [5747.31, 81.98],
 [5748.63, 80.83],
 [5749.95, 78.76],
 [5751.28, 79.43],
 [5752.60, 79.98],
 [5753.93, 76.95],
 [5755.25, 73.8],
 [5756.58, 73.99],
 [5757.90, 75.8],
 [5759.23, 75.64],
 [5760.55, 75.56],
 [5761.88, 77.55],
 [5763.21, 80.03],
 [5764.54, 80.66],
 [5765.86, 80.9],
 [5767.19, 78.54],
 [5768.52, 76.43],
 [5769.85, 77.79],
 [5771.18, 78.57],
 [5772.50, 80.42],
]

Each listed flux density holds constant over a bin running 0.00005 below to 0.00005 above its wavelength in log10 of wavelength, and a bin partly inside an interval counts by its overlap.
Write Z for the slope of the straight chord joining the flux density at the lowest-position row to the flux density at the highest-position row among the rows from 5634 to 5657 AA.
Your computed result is -0.08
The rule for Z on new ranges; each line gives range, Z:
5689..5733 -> 0.14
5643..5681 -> -0.05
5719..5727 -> 0.67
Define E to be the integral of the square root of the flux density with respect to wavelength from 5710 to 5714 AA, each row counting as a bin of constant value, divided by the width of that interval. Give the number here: 8.52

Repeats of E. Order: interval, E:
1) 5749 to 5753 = 8.92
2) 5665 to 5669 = 8.61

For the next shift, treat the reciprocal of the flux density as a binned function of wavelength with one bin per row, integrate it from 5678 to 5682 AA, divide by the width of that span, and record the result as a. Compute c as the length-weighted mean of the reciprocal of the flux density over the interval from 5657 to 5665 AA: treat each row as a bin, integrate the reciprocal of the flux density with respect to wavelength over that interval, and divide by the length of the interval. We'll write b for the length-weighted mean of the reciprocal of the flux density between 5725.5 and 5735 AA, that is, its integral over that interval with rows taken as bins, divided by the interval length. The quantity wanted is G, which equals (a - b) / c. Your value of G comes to 0.08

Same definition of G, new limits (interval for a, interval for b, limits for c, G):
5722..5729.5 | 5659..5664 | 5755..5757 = -0.10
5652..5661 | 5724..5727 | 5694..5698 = 0.11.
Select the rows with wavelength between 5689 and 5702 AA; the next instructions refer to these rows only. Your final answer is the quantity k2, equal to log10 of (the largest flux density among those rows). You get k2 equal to 1.92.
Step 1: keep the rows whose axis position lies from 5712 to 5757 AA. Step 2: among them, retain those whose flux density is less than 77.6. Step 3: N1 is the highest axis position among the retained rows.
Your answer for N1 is 5756.58 AA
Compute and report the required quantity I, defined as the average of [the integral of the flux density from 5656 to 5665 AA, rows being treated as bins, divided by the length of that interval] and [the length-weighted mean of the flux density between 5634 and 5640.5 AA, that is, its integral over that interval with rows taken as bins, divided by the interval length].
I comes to 72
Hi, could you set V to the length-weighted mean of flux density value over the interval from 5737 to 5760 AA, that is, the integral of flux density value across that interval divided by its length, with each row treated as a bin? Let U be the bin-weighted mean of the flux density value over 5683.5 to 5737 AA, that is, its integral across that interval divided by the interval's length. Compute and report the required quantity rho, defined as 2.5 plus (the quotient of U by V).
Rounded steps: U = 76.6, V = 78.3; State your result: 3.478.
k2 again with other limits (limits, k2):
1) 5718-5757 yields 1.92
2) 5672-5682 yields 1.90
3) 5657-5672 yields 1.88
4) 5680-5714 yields 1.92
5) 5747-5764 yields 1.91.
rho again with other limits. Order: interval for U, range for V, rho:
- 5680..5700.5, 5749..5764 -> 3.492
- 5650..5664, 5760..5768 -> 3.423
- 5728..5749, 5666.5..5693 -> 3.557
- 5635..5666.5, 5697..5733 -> 3.467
